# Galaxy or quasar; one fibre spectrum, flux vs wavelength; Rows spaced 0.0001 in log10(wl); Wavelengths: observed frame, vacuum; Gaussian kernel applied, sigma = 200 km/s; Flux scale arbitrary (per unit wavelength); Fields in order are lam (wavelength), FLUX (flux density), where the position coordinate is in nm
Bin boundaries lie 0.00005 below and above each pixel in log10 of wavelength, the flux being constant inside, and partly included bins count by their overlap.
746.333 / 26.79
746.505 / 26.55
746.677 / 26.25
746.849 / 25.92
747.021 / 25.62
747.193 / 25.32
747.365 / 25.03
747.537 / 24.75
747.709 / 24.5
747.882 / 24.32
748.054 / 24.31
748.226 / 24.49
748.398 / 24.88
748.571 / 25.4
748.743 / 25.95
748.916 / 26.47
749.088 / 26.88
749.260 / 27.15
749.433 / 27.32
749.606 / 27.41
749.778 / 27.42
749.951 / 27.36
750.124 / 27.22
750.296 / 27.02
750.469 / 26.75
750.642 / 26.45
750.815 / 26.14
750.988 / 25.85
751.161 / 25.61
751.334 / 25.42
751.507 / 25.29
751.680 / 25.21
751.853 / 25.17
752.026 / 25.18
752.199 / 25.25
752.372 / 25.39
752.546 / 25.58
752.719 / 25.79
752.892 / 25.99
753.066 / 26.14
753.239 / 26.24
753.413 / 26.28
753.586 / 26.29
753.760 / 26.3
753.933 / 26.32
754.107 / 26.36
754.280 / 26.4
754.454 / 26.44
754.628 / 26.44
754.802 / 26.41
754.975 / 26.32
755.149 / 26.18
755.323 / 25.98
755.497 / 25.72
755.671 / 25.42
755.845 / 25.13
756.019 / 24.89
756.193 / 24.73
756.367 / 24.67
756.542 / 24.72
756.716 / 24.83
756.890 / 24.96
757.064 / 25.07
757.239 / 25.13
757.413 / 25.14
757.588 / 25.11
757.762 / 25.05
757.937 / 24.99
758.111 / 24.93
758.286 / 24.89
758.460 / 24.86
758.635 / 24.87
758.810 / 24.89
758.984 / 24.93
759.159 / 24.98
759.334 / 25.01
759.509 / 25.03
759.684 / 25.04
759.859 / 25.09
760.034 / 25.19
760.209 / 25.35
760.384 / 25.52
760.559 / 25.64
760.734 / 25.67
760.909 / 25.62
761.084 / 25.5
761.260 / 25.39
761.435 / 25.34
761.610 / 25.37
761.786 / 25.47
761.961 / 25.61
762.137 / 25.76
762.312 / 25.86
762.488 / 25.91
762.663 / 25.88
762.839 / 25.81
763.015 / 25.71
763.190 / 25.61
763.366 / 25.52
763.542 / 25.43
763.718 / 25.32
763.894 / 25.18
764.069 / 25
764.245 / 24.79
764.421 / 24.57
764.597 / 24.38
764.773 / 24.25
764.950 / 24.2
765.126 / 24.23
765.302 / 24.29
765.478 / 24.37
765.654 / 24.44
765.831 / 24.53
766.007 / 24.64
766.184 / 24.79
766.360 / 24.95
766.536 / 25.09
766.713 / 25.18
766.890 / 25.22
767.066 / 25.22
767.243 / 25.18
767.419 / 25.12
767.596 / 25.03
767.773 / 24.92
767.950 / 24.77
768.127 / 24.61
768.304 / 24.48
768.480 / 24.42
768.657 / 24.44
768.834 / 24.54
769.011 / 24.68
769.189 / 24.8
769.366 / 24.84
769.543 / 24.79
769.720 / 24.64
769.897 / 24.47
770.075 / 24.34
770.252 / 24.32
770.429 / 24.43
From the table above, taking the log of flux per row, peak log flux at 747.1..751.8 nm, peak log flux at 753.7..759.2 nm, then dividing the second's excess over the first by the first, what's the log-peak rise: -0.011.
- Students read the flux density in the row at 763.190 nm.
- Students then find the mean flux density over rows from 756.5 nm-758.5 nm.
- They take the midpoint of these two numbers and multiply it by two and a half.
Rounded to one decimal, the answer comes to 63.2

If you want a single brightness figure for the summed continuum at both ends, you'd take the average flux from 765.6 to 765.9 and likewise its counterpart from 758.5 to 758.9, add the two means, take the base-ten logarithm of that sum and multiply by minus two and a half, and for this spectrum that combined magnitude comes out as -4.23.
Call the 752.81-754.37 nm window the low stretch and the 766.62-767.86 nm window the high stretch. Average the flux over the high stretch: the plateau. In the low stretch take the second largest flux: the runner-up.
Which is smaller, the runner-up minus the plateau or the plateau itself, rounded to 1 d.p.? 1.2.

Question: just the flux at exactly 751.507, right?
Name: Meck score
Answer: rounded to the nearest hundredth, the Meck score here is 25.29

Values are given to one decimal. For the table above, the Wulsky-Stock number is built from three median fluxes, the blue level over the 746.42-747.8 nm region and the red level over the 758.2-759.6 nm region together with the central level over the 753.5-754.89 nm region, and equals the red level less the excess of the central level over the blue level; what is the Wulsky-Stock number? 24.0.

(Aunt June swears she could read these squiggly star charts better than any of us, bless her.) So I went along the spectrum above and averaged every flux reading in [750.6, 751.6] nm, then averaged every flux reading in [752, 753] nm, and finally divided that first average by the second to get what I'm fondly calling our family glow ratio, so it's 1.01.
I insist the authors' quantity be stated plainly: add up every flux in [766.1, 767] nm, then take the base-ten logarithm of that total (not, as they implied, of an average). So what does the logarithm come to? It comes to 2.098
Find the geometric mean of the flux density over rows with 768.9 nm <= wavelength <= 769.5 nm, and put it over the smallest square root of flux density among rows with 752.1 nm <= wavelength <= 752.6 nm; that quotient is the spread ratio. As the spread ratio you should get 4.93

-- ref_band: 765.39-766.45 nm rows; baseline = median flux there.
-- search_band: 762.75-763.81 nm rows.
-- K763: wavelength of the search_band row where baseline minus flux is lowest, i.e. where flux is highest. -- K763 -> 762.839 nm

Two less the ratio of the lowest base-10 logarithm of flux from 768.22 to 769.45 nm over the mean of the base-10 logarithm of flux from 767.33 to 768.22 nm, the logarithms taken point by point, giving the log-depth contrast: 1.01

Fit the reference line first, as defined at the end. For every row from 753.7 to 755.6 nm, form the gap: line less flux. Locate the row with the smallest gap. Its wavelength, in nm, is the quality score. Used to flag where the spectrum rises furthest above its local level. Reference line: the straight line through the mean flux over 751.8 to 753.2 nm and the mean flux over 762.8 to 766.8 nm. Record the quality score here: 754.628 nm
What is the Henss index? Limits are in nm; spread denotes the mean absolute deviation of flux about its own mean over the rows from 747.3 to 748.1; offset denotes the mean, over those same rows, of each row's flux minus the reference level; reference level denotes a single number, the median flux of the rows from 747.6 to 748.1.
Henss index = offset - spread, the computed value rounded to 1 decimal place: 0.0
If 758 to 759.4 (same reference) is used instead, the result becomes 0.6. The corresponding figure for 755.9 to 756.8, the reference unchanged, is 0.4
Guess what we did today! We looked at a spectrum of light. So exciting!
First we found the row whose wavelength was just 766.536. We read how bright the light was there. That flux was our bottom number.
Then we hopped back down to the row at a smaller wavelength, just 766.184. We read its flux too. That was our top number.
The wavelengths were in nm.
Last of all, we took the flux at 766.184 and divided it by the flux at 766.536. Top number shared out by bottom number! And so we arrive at 0.99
